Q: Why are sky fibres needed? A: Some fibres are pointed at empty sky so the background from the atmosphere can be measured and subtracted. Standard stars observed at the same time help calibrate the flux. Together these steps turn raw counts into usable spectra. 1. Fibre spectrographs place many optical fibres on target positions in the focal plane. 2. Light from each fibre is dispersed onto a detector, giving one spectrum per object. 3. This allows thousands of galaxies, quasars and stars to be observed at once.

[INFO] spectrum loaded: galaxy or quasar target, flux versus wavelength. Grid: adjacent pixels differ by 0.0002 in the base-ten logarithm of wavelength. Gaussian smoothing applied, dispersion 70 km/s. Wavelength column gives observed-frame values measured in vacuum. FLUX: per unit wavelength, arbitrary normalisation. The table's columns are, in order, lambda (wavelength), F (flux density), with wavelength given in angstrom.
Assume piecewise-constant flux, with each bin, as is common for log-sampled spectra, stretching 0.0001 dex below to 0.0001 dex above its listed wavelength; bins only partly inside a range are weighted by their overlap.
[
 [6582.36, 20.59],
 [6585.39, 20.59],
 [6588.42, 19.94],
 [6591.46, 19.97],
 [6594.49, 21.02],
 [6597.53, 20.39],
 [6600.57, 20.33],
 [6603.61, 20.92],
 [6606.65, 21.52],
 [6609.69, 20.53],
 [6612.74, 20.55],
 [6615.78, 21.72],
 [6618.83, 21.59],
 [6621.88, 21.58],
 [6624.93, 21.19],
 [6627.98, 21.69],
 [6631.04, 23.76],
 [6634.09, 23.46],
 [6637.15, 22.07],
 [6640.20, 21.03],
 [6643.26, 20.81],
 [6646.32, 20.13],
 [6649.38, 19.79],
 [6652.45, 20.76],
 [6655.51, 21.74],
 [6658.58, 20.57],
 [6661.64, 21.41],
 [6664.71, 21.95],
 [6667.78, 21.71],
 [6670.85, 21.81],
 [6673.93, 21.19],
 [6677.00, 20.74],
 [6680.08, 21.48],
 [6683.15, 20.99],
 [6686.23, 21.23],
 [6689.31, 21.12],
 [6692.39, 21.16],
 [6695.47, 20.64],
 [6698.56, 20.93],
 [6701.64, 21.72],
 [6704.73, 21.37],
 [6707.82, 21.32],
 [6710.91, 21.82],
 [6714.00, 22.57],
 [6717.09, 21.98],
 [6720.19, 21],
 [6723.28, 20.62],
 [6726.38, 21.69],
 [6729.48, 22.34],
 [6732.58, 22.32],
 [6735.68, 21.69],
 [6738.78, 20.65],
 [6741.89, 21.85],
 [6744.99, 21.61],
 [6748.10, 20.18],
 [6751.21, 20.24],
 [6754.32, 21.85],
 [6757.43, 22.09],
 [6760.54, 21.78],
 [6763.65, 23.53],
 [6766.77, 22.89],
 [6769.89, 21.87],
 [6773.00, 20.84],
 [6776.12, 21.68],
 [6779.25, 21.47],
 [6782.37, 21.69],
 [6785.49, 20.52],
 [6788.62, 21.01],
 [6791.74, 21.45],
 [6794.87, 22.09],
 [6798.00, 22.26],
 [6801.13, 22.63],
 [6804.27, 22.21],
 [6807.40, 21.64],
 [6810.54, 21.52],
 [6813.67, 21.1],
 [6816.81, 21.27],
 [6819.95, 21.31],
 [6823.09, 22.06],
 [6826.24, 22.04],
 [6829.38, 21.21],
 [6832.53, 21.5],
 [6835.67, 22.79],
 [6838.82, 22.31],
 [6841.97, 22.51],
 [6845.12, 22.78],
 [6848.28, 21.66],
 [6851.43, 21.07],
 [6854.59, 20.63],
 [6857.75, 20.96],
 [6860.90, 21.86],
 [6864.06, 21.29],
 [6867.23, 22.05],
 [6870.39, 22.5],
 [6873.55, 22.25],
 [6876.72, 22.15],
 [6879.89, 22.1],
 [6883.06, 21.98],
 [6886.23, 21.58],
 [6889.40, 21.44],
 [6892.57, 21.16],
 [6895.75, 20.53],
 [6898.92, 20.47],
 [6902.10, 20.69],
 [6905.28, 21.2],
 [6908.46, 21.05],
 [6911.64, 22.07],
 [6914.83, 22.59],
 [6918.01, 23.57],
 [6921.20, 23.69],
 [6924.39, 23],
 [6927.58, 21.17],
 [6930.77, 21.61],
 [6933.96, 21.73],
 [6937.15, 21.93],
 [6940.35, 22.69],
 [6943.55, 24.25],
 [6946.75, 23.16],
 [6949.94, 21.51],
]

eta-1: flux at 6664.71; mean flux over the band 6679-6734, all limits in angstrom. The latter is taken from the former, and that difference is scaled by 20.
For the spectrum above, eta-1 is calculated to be 10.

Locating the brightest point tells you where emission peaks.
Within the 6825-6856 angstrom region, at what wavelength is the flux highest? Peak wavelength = 6835.67 angstrom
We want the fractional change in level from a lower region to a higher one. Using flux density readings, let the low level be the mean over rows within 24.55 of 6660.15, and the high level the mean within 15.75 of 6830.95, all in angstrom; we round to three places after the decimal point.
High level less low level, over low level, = 0.040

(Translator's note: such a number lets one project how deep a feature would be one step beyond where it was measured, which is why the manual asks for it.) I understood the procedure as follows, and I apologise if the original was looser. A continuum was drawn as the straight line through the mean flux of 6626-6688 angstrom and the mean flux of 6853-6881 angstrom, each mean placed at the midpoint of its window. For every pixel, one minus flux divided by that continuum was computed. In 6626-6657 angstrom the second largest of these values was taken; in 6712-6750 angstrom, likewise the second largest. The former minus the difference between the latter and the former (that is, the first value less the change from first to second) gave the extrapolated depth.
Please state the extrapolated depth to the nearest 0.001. 0.077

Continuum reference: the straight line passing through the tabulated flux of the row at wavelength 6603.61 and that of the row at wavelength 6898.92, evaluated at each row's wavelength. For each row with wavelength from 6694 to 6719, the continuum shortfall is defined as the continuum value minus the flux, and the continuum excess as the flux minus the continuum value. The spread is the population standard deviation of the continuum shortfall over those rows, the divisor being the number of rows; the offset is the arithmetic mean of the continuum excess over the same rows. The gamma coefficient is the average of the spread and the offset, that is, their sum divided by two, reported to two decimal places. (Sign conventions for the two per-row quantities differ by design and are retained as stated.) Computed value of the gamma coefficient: 0.68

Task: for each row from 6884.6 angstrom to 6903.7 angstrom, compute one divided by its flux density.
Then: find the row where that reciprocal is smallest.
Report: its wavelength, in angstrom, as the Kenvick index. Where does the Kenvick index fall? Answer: 6886.23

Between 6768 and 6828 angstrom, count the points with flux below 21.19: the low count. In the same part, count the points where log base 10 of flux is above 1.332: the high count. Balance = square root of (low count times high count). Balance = 6.63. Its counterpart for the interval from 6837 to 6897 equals 7.75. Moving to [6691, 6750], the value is 8.37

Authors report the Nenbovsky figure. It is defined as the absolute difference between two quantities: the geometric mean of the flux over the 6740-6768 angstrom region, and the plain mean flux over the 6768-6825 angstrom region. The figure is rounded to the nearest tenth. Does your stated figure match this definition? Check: 0.2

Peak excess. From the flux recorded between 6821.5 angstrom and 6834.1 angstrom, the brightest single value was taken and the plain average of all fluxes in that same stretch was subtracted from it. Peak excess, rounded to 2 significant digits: 0.36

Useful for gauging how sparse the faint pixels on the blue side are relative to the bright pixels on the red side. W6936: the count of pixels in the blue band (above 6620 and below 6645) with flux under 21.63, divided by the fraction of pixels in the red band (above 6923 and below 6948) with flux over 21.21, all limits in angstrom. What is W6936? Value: 4.6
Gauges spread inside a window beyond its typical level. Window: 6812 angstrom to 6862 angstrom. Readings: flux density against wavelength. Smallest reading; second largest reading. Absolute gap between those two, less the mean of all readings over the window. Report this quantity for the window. -19.54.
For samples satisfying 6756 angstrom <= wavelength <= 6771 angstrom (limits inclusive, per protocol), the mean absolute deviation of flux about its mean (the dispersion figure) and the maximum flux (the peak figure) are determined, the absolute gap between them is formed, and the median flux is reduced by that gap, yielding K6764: -0.8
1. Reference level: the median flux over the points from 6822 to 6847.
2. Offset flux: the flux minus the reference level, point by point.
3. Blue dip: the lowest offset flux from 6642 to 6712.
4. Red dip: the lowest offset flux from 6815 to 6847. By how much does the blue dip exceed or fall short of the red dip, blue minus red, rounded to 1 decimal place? -1.4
